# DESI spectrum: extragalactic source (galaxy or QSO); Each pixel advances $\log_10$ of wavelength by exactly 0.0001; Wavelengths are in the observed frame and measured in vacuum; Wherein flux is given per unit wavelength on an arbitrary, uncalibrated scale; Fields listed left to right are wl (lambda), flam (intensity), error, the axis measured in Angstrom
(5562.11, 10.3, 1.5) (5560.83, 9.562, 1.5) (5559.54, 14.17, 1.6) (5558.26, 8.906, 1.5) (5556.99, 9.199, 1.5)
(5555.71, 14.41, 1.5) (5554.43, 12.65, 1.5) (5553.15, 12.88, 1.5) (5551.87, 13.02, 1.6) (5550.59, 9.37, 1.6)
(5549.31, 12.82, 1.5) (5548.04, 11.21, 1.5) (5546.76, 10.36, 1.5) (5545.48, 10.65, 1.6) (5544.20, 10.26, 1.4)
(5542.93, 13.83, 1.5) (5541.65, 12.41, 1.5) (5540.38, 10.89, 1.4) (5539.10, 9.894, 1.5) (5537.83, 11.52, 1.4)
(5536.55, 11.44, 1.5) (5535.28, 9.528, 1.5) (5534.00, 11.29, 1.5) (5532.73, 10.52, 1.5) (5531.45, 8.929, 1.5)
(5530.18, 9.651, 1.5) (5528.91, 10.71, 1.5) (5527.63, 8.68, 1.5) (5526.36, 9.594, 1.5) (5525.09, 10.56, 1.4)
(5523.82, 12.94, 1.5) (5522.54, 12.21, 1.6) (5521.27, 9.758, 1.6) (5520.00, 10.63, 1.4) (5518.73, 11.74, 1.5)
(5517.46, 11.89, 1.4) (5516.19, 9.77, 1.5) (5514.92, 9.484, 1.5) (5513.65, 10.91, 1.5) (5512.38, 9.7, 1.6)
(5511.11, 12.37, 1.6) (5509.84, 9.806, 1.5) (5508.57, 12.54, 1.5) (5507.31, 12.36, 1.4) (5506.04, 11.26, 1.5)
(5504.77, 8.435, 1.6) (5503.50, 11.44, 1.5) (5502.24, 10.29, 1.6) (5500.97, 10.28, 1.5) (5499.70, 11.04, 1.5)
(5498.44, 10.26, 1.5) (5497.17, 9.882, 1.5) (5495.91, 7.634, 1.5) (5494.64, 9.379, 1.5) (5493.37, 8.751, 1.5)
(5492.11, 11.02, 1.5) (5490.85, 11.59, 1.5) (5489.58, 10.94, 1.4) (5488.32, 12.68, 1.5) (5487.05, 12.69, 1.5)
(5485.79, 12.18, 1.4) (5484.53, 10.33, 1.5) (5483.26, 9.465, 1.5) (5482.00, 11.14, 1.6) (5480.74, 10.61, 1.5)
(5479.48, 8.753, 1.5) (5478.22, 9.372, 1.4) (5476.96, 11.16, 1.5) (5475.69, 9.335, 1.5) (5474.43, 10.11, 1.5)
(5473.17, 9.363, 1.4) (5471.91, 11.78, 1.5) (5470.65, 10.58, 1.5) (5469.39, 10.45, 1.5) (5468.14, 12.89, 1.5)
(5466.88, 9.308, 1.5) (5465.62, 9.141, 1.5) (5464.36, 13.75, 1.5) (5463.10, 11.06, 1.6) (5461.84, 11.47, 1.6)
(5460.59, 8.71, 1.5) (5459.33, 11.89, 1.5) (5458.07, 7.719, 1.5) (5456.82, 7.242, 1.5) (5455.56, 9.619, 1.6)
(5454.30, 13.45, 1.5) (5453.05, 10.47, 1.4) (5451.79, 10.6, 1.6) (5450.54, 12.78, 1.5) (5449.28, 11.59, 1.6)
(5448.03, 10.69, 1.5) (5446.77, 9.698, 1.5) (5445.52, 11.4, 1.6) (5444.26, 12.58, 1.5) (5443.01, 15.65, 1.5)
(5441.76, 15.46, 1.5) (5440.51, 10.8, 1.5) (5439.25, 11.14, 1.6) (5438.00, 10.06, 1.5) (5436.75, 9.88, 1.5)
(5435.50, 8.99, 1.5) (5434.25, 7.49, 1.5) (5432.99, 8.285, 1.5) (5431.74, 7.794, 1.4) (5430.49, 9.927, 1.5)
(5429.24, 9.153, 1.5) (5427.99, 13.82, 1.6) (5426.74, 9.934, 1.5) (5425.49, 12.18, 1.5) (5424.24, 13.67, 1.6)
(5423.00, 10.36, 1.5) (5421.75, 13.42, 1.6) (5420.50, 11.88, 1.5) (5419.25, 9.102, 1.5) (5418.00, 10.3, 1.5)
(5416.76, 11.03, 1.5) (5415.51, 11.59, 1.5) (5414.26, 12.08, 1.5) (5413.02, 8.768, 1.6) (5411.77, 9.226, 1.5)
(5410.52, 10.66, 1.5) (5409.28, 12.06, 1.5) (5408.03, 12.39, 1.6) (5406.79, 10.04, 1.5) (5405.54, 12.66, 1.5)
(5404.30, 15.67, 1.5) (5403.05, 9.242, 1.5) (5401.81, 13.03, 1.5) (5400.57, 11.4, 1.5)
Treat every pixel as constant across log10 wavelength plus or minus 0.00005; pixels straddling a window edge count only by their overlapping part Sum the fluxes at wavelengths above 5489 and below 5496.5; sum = 59.3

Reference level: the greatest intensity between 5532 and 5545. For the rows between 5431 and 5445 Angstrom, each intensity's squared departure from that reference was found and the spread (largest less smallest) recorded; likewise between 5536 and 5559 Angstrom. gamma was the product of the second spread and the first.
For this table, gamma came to 937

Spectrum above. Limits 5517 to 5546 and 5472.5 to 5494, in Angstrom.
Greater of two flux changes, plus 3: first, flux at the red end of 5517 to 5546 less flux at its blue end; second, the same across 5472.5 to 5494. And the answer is 2.4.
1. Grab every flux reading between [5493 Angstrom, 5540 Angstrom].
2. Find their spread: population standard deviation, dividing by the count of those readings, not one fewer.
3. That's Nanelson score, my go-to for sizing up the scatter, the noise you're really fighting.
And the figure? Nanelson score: 1.2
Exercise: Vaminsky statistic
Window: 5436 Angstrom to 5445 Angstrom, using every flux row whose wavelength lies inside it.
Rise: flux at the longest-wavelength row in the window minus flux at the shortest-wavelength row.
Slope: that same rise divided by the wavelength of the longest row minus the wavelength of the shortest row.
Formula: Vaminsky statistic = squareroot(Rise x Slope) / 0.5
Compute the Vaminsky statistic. 2.0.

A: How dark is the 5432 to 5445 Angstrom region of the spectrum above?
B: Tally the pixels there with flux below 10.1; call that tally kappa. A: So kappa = 5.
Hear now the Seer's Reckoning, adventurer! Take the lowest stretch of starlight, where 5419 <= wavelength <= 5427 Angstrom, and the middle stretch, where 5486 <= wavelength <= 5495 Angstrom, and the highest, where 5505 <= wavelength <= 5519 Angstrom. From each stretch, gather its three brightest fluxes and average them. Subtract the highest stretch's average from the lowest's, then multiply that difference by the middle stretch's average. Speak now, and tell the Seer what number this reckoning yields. 8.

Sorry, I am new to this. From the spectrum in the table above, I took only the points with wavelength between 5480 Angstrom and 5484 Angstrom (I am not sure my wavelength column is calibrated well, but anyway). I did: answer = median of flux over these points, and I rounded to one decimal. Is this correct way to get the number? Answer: 10.6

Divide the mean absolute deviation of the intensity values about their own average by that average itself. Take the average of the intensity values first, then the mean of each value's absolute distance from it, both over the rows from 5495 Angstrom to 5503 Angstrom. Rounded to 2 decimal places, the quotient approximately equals 0.08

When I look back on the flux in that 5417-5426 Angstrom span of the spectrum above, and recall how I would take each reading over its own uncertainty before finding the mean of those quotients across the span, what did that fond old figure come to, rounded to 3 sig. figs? 7.54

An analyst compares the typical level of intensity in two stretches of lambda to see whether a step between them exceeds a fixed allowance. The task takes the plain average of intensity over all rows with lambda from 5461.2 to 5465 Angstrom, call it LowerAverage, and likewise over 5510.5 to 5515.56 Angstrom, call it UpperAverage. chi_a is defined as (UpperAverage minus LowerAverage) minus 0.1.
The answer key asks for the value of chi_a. -1.6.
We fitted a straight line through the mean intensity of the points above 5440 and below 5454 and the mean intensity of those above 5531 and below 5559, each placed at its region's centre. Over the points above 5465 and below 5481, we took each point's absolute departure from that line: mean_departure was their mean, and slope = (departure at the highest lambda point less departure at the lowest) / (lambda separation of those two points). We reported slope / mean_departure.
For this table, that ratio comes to -0.06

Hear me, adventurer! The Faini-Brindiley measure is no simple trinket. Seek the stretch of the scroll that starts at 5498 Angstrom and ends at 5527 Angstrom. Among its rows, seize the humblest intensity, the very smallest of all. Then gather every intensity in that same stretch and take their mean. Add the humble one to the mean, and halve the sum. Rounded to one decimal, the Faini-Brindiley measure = 9.6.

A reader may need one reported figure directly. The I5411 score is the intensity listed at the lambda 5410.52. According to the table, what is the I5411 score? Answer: 10.66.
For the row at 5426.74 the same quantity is 9.934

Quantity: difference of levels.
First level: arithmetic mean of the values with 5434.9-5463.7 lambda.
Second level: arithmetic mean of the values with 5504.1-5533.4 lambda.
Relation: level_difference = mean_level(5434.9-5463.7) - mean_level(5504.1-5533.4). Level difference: 0.37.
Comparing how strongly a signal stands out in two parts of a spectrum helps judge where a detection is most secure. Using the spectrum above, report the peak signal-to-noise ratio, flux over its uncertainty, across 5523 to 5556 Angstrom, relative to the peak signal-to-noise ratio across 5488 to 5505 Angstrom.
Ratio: 1.14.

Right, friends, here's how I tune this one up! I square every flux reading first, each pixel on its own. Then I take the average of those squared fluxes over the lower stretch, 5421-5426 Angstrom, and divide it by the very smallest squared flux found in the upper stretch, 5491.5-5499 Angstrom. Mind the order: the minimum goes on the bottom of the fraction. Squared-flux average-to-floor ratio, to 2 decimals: 2.67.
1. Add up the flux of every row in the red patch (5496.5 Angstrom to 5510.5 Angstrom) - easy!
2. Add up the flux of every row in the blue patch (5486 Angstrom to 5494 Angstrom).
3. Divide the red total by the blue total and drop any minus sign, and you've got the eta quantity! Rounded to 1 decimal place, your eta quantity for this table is 1.7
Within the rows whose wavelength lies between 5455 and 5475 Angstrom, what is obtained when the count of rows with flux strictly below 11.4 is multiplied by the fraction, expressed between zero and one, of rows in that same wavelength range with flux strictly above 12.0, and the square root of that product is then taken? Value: 1.17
